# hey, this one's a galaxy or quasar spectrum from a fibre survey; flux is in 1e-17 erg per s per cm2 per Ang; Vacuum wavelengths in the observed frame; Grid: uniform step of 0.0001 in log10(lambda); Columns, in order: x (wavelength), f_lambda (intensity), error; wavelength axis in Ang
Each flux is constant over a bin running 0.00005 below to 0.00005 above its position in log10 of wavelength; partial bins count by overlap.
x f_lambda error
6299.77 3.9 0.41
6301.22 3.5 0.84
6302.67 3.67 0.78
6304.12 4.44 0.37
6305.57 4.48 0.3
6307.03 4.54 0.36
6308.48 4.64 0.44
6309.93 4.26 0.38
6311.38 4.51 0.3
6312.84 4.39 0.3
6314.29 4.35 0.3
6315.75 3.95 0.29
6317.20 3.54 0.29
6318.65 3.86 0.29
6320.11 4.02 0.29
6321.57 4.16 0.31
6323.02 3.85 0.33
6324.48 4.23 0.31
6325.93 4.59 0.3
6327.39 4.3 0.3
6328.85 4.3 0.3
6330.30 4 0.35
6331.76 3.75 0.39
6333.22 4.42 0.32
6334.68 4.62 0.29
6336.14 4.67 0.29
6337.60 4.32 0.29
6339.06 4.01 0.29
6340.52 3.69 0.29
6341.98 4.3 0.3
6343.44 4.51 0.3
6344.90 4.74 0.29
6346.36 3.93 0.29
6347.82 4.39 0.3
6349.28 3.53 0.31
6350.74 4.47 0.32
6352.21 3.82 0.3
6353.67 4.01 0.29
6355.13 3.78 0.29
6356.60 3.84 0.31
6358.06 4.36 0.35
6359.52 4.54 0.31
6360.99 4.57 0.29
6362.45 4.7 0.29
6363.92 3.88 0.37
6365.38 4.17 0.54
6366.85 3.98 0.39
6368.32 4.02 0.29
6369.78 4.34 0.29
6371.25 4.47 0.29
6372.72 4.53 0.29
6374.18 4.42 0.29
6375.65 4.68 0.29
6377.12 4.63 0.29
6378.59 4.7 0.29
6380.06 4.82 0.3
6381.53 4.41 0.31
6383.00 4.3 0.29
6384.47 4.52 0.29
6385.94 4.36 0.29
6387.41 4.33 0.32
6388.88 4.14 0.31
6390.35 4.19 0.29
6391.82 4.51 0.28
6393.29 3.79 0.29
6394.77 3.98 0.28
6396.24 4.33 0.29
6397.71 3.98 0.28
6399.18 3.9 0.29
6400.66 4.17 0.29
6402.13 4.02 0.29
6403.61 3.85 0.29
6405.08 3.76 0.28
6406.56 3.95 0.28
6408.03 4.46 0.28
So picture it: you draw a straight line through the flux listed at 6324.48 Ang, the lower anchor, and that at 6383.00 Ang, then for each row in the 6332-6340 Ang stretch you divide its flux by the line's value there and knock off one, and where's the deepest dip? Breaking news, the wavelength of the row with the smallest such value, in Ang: 6339.06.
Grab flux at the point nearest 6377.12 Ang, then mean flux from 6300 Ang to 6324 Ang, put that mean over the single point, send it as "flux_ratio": 0.89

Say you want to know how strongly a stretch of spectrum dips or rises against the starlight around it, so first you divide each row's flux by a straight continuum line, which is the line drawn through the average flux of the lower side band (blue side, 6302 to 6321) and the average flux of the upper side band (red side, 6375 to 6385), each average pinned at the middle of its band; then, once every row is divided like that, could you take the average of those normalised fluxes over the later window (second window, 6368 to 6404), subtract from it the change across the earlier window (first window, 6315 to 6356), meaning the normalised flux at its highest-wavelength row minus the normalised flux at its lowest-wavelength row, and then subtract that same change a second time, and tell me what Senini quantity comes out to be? 1.10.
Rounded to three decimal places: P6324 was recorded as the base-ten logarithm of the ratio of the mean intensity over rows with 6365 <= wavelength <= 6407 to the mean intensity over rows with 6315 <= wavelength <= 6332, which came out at 0.021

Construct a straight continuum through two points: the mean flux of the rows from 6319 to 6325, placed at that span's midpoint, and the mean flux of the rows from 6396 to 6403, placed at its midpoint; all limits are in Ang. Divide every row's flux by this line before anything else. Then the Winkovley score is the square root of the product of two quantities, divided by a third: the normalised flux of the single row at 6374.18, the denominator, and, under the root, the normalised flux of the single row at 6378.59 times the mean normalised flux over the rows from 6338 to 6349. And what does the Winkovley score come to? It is 1.01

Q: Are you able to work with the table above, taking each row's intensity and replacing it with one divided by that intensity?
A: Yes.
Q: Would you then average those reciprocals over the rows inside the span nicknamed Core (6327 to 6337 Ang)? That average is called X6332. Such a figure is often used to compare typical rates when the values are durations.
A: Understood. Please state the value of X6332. 0.234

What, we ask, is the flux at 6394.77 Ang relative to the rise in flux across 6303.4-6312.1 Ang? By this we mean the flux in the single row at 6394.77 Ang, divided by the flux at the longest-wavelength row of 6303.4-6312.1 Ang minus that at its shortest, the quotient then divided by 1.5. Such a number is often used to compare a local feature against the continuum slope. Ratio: 38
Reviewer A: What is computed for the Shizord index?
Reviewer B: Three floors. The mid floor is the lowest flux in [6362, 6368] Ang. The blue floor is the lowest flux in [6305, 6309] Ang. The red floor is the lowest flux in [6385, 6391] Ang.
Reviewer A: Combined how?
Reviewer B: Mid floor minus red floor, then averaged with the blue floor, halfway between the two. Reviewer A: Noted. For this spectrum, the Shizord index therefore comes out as 2.11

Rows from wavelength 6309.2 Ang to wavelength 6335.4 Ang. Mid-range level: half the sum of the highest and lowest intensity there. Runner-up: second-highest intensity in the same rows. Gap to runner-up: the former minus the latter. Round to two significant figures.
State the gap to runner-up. -0.51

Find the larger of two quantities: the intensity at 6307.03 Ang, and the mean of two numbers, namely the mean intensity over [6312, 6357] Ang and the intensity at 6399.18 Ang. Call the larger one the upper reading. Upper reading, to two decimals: 4.54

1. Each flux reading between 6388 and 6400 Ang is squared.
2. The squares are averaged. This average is 16.9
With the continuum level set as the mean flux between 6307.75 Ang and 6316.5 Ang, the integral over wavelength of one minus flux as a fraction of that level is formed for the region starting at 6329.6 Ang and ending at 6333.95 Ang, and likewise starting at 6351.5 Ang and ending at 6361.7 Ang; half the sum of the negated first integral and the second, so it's 0.1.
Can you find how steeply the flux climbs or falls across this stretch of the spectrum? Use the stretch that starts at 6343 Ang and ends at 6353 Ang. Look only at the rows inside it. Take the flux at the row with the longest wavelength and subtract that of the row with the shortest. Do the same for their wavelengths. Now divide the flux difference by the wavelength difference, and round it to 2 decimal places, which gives -0.08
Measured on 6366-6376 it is 0.08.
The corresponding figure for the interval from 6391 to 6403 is -0.05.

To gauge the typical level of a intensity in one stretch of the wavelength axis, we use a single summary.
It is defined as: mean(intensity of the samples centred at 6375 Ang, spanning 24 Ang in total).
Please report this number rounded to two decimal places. 4.39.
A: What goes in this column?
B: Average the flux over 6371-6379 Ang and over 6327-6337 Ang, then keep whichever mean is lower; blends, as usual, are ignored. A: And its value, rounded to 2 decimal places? 4.29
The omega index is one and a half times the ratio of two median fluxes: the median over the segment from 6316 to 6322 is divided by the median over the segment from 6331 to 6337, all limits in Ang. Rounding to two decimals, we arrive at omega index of 1.31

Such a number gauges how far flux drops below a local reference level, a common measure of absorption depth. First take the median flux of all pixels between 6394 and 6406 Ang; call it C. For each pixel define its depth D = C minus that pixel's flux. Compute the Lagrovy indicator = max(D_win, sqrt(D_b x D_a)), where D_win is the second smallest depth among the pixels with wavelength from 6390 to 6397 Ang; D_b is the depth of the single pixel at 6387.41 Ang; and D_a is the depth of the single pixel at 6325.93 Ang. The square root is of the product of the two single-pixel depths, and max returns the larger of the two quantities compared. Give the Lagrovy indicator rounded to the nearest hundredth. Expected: 0.46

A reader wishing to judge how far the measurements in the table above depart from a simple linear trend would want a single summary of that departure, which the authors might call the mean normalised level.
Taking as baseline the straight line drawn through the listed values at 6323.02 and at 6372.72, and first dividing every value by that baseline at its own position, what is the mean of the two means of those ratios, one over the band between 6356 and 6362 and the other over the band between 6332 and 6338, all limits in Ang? 1.06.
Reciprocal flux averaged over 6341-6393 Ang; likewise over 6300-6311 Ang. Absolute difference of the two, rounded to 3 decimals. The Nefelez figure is 0.006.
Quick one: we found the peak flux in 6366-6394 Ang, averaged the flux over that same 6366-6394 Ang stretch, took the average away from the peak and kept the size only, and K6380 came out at 0.44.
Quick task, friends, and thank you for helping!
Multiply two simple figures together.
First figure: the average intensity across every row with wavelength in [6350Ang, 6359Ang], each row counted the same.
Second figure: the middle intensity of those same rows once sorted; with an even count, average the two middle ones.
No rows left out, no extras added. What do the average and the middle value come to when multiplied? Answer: 15.9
